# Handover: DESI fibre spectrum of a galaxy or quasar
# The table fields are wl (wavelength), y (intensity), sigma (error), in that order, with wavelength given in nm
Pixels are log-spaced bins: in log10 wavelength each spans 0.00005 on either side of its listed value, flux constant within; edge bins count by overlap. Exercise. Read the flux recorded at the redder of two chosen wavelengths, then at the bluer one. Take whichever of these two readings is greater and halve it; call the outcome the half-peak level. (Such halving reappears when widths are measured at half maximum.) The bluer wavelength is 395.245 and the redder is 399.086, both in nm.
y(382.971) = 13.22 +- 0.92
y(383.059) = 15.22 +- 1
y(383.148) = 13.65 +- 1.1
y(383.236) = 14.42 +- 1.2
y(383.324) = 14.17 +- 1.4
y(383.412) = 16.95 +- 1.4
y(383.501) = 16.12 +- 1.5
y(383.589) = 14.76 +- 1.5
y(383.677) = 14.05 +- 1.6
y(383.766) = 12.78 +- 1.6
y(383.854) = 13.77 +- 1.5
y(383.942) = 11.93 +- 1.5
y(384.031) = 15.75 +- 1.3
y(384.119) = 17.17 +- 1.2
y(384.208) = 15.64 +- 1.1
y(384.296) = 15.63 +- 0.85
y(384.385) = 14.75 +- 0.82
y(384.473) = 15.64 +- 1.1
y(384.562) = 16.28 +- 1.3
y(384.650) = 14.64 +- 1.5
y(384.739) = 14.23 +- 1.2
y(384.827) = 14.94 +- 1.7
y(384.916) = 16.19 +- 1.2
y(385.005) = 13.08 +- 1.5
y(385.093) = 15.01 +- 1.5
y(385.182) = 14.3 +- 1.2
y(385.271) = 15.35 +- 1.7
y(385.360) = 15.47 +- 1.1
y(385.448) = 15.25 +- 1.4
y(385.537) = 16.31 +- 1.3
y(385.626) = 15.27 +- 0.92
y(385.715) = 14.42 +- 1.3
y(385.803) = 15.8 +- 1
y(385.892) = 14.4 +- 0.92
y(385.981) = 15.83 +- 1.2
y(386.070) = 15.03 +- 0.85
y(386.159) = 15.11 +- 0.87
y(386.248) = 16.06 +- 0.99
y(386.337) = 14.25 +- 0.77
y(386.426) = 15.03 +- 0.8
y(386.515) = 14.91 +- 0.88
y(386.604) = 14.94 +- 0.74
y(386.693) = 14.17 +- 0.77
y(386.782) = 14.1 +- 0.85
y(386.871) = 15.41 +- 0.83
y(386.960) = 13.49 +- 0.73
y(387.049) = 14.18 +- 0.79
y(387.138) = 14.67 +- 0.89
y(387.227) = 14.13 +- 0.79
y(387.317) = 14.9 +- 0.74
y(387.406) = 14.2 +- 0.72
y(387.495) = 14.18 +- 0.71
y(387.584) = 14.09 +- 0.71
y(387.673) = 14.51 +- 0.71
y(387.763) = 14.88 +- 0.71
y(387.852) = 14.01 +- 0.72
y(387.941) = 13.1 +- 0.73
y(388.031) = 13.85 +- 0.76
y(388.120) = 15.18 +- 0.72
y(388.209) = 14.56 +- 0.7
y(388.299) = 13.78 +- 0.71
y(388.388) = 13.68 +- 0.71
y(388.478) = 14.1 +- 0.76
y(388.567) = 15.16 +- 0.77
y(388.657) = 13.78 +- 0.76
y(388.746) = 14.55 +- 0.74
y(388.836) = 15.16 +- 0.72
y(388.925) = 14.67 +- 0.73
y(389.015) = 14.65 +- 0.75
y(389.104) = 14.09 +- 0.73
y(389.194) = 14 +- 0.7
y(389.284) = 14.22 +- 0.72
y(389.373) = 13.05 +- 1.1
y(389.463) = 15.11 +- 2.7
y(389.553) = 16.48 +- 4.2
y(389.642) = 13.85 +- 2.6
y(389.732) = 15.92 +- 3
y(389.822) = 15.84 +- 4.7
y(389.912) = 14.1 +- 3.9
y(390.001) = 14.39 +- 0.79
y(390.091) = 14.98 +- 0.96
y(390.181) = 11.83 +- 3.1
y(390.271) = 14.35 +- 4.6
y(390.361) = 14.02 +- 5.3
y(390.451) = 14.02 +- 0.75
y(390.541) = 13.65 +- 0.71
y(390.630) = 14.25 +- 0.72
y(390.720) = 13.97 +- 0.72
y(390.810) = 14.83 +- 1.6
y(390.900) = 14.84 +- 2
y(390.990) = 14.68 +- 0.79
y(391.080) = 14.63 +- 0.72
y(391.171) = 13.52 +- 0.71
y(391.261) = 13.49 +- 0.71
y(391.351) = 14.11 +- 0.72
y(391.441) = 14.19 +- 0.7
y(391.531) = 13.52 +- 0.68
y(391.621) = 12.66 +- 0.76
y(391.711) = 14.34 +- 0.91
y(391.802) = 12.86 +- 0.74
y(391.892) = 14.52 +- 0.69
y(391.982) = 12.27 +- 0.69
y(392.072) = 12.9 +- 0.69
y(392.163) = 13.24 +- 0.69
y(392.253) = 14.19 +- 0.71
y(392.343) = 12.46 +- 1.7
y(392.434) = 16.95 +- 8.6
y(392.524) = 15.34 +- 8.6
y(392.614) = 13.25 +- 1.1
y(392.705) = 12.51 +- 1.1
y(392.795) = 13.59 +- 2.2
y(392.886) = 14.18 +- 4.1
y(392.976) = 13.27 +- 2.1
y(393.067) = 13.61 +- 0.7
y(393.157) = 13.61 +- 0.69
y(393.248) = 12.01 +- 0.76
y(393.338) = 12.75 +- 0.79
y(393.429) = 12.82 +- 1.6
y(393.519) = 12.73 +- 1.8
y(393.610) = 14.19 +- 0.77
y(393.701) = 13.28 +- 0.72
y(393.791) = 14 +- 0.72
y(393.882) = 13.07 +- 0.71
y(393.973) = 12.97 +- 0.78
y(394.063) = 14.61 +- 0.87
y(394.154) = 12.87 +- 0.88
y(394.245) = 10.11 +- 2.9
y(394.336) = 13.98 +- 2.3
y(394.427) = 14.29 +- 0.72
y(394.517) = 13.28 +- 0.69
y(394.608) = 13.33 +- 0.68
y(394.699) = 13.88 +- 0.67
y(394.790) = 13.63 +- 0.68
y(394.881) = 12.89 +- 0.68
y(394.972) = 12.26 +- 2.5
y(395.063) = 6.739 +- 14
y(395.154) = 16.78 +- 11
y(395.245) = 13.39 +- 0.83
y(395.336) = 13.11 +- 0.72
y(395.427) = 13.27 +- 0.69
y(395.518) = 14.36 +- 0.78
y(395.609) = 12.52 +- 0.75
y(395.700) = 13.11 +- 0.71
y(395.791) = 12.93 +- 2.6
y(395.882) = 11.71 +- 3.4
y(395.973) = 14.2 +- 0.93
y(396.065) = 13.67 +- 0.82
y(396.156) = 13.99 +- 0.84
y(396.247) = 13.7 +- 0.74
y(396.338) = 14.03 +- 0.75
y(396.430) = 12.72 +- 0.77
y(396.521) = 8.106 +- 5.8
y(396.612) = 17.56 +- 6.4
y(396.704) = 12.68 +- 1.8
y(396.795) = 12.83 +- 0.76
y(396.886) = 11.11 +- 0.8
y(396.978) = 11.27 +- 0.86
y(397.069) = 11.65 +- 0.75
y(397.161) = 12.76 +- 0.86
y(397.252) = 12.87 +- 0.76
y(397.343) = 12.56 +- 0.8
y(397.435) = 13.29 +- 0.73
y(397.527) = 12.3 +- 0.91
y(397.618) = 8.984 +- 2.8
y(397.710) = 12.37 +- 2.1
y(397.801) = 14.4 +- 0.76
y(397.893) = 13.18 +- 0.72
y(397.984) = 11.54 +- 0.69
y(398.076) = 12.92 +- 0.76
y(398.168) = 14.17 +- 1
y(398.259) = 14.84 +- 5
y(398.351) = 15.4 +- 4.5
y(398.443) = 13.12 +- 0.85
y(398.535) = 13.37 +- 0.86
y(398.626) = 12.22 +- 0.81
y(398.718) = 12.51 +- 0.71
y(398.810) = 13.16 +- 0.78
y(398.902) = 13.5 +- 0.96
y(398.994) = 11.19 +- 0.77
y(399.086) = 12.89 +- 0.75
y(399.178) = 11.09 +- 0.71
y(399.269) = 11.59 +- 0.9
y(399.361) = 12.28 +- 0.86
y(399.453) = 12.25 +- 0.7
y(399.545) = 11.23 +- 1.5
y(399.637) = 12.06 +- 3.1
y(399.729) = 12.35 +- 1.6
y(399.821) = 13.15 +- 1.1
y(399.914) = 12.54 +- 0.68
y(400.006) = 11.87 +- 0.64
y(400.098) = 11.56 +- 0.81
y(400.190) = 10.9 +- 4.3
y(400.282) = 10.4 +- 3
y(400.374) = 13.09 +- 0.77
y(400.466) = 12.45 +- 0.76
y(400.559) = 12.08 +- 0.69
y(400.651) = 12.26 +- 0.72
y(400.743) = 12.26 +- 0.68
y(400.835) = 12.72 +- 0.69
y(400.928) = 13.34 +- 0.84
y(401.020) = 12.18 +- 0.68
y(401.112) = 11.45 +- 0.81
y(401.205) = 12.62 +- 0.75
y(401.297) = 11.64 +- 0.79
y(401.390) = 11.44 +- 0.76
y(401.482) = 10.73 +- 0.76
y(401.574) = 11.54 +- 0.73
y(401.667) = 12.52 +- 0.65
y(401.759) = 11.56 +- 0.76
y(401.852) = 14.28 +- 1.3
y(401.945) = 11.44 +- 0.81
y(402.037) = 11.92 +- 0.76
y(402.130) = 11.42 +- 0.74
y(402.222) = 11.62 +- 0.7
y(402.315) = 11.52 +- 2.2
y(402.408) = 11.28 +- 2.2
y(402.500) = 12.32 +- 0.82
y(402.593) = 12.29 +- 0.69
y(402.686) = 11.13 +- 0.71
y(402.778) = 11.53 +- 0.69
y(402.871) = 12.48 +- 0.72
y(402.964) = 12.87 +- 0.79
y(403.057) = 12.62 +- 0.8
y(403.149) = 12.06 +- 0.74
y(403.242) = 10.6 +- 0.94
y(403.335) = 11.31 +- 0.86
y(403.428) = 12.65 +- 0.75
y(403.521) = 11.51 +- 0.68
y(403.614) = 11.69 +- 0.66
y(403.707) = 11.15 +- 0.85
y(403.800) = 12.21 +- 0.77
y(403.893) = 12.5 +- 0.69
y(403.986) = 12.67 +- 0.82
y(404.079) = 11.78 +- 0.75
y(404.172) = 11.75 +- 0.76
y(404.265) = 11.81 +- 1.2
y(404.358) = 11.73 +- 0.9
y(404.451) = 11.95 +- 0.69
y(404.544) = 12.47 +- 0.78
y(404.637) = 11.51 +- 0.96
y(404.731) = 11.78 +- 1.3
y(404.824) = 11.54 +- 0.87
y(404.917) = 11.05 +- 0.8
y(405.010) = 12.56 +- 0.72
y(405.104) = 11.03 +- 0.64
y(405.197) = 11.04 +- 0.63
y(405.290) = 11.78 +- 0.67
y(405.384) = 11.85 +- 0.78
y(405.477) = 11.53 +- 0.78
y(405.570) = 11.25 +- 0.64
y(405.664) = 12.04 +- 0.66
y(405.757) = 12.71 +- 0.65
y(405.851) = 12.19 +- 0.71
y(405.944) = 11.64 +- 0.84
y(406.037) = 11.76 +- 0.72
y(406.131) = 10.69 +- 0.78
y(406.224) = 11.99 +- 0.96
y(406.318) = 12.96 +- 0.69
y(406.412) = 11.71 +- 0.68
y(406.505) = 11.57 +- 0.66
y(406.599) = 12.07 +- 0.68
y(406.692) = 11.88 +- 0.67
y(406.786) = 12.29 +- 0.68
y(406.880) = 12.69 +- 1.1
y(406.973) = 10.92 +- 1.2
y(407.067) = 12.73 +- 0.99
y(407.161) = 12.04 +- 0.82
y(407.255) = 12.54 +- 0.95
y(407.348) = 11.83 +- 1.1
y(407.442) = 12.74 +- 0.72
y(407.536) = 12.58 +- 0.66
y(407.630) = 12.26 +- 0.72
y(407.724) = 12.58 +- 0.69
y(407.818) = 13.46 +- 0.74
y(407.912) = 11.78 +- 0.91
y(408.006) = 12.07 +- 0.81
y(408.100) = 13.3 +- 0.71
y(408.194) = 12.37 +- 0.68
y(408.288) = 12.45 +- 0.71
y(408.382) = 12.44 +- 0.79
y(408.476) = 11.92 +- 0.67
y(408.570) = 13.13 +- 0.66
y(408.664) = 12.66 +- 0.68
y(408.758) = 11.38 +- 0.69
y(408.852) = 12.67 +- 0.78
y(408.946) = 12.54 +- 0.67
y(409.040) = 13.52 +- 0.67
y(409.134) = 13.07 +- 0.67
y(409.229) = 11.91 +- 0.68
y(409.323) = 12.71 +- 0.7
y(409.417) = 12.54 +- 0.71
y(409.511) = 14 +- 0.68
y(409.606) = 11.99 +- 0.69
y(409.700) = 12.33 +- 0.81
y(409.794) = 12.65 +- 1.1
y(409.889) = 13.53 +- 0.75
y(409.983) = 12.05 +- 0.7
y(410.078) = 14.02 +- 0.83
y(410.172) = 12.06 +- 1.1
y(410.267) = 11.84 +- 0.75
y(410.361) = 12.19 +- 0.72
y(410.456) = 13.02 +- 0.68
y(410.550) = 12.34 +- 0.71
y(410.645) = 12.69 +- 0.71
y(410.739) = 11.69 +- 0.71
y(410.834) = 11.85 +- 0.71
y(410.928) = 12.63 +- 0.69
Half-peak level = 6.7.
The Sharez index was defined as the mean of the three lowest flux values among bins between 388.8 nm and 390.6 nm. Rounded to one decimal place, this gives 12.8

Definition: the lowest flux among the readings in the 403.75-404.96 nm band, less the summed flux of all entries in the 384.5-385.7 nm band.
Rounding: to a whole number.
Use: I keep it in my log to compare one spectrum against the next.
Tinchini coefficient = -185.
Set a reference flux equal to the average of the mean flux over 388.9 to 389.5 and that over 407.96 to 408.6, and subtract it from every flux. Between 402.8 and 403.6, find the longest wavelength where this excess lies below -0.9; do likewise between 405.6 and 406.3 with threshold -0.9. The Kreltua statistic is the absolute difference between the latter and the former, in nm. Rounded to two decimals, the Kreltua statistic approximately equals 2.70 nm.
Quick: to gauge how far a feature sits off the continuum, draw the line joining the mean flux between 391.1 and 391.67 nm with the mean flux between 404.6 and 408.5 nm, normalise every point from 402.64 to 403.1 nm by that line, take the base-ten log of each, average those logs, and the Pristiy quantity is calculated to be -0.011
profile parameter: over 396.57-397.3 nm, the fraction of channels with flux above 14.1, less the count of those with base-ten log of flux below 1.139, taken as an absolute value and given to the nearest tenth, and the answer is 6.9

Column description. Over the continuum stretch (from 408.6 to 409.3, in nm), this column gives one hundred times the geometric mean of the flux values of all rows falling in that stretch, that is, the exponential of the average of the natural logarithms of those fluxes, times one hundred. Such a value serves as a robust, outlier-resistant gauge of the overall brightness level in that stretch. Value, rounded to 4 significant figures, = 1252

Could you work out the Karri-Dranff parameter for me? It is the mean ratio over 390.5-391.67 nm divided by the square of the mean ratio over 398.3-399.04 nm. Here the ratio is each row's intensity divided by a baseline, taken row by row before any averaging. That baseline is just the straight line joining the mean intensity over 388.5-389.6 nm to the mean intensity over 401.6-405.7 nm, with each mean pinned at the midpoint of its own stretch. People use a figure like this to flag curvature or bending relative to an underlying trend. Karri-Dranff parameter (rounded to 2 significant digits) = 0.95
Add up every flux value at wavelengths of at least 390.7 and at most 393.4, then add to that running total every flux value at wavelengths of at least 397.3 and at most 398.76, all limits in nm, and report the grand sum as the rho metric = 619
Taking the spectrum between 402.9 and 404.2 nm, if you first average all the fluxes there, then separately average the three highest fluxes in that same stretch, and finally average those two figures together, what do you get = 12.3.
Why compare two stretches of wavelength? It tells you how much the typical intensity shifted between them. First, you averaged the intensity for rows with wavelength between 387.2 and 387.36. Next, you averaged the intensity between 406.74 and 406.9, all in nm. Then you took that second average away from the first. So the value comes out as 2.0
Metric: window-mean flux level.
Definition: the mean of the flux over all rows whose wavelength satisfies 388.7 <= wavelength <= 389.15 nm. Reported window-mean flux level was 14.6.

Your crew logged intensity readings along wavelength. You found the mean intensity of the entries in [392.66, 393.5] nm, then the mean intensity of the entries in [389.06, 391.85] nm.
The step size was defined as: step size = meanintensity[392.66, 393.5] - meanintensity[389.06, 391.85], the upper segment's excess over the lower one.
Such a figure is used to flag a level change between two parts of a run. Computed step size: -1.0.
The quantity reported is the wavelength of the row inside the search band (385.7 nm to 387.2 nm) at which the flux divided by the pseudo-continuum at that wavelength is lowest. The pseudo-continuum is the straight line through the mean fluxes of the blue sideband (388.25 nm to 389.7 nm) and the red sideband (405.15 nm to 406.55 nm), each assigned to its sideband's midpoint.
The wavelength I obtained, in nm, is 386.960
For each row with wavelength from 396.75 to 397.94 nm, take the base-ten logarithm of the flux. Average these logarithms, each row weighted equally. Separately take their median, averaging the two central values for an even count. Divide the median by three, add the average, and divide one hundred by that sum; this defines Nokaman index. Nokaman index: 69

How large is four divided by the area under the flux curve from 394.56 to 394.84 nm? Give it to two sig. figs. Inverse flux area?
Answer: 1.1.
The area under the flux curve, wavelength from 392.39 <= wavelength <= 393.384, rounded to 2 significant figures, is 14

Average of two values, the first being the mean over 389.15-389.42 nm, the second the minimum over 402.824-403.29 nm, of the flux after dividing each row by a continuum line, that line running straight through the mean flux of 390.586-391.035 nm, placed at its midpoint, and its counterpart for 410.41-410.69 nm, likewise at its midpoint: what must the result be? 0.87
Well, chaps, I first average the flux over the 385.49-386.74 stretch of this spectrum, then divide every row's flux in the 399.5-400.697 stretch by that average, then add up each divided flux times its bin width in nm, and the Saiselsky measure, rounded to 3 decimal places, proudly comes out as 0.951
